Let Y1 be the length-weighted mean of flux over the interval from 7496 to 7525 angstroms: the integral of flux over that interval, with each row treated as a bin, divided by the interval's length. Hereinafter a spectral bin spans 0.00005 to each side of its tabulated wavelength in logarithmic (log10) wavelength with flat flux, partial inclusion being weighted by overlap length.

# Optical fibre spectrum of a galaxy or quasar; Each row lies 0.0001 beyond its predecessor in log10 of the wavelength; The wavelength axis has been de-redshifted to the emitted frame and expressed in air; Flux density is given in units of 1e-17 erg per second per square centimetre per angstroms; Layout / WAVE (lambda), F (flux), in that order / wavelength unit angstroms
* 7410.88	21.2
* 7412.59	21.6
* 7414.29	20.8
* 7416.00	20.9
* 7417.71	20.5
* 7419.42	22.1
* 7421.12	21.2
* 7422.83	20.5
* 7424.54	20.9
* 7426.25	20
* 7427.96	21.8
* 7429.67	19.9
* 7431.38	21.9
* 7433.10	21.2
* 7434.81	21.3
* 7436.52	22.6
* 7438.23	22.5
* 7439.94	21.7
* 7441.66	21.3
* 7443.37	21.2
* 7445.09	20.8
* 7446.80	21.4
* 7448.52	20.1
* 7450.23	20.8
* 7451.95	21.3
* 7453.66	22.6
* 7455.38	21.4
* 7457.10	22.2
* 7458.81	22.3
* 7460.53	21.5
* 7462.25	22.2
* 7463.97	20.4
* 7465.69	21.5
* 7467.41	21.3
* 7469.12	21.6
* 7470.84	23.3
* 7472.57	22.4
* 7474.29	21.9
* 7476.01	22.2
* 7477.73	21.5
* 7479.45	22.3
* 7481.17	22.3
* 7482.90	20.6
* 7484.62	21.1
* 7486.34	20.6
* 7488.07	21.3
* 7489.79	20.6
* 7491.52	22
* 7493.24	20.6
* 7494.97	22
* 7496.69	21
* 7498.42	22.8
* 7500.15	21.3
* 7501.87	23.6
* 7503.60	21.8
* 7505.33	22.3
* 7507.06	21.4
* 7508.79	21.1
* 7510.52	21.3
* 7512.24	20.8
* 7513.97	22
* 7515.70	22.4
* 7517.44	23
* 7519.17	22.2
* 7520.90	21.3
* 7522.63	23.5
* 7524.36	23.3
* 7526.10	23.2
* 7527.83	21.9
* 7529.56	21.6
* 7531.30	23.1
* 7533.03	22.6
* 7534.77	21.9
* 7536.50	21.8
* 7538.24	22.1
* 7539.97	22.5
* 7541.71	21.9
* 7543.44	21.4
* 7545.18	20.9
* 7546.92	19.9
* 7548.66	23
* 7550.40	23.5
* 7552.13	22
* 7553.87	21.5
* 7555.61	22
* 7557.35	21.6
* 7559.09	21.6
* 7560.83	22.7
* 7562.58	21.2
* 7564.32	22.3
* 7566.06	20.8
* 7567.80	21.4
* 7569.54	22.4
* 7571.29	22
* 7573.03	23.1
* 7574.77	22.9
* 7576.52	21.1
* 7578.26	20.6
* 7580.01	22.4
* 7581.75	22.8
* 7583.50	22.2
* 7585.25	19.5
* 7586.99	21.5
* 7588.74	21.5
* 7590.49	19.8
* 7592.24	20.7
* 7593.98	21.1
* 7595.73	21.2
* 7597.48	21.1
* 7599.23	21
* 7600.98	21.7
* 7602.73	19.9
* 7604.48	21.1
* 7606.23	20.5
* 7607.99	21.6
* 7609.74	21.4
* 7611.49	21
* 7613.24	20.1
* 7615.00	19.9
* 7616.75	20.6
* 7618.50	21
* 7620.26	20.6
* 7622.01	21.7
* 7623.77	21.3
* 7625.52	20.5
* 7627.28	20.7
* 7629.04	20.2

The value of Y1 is 22.1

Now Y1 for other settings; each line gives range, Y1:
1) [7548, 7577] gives 22.1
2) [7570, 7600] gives 21.5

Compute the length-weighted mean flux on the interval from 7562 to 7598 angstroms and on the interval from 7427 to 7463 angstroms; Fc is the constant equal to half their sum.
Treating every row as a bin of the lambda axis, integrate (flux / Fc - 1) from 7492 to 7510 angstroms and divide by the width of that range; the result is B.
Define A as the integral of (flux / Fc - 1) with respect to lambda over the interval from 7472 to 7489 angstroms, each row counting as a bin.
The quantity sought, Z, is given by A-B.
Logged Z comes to 0.06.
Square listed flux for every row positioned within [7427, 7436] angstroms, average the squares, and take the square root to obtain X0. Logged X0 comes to 21.2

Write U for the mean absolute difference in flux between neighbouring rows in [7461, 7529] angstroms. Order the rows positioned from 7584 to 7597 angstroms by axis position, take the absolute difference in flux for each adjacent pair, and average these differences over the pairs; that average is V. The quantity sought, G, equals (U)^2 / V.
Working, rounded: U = 0.92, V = 0.850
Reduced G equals 1.0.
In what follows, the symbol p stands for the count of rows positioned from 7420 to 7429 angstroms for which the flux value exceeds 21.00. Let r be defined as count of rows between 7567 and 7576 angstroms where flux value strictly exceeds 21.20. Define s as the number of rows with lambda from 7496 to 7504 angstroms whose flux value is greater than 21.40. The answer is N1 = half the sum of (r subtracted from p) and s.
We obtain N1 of 0.0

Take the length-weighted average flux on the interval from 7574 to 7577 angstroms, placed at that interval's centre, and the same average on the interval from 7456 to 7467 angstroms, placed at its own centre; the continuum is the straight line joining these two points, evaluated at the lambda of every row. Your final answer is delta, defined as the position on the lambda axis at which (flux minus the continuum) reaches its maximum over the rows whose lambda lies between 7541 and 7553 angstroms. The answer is 7550.40 angstroms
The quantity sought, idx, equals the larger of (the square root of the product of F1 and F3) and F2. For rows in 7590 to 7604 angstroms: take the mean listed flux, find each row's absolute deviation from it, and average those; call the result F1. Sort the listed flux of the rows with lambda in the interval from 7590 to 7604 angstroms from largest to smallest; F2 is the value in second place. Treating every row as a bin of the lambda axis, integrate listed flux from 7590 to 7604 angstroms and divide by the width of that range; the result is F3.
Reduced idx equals 21.2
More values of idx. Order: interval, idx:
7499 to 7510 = 22.3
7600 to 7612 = 21.6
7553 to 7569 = 22.3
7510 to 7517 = 22.0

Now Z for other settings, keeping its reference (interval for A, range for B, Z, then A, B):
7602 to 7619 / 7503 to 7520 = -0.65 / -0.64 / 0.0146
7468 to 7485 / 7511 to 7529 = 0.29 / 0.33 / 0.0376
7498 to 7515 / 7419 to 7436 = 0.26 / 0.24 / -0.0200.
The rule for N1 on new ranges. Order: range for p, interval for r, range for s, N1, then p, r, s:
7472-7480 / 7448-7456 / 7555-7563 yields 3.0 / 5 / 3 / 4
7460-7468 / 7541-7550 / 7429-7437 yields 1.5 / 4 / 3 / 2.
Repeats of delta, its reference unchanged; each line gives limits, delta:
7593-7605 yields 7600.98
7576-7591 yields 7581.75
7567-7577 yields 7573.03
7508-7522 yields 7517.44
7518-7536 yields 7522.63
